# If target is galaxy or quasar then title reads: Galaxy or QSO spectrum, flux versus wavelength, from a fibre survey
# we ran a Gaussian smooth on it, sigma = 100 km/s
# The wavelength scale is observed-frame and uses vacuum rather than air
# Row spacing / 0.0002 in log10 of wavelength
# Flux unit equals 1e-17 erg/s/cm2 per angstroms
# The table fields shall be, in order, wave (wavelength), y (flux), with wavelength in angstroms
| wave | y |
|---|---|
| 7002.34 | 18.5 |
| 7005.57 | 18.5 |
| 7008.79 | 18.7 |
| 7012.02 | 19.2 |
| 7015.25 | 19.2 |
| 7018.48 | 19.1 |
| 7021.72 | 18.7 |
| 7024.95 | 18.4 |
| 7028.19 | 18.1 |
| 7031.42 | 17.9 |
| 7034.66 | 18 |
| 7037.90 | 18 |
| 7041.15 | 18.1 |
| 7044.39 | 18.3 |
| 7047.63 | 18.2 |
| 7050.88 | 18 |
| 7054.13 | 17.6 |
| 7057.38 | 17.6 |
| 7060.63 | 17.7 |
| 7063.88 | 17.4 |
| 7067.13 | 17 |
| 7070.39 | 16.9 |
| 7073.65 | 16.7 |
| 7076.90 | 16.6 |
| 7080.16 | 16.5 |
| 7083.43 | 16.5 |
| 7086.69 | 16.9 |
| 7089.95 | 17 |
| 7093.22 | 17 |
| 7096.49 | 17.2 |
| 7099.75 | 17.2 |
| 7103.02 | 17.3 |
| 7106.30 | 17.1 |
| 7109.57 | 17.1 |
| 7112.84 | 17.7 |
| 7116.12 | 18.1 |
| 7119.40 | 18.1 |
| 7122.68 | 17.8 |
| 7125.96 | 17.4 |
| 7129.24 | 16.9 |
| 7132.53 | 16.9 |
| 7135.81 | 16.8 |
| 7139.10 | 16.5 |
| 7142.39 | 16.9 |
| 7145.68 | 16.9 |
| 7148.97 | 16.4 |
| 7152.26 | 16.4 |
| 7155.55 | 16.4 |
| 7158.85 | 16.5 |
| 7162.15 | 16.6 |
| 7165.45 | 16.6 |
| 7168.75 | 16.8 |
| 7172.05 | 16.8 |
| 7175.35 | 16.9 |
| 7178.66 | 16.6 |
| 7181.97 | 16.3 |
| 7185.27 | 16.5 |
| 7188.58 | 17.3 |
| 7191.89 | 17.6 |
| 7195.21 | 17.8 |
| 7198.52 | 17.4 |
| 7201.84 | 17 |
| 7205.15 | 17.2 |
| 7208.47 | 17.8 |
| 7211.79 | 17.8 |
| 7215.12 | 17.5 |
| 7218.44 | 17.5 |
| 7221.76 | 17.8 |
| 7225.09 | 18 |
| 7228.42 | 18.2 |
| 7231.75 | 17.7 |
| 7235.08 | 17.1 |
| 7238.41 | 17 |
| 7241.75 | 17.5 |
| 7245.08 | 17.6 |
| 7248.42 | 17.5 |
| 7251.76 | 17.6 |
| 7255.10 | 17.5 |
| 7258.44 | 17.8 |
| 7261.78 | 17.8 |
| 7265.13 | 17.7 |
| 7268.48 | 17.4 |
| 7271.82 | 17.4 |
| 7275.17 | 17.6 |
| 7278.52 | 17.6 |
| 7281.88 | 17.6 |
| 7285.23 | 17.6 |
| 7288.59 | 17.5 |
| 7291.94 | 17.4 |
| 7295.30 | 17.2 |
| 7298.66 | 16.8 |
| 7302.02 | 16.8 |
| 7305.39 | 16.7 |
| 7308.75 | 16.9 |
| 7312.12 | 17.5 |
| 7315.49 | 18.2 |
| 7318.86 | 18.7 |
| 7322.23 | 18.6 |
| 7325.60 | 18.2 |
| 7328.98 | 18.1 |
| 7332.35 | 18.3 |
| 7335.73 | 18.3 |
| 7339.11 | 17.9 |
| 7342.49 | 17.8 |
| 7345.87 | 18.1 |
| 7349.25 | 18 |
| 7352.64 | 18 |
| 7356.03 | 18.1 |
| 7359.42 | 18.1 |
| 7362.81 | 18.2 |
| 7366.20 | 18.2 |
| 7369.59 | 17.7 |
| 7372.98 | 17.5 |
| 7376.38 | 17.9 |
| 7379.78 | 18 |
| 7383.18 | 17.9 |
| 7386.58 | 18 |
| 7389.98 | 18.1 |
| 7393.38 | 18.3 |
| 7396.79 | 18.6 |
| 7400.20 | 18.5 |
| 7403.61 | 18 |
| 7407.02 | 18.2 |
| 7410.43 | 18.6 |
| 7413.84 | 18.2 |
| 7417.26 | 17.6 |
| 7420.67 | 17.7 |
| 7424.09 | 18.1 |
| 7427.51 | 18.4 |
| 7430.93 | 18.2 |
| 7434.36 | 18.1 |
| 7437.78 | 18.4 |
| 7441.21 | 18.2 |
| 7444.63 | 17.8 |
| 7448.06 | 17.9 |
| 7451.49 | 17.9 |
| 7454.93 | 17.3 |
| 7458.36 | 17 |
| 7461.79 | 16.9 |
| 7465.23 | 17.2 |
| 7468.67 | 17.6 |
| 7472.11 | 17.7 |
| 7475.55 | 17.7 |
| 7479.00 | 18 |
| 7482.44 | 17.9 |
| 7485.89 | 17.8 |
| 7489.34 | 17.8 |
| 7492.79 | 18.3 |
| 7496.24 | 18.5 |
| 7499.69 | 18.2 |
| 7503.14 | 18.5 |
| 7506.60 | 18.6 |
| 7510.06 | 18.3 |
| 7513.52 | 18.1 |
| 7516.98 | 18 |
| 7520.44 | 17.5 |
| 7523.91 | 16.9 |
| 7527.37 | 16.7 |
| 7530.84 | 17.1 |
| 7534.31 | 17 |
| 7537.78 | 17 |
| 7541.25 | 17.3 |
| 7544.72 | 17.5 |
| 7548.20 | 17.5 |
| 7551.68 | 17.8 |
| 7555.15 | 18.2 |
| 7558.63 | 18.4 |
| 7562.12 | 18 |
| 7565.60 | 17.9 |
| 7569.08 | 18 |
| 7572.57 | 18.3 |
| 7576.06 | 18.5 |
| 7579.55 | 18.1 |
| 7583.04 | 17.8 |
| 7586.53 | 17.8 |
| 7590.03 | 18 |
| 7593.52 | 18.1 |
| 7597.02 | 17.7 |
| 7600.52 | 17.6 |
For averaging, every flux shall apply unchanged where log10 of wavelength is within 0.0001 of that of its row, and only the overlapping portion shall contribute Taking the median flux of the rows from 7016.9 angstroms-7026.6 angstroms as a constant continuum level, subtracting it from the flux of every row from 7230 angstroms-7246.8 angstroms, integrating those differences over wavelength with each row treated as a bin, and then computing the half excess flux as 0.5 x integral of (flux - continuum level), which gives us -11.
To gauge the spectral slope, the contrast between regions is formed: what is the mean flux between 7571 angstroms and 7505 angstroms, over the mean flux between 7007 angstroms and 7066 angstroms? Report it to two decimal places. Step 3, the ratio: 0.97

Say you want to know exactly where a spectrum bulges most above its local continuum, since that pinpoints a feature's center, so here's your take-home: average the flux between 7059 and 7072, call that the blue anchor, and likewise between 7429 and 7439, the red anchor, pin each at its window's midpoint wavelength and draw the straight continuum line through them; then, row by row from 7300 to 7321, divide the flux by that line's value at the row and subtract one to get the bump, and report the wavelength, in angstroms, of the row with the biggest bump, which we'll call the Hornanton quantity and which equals 7318.86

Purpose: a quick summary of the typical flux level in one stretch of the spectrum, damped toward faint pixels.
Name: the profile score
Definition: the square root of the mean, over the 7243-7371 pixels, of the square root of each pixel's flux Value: 2.05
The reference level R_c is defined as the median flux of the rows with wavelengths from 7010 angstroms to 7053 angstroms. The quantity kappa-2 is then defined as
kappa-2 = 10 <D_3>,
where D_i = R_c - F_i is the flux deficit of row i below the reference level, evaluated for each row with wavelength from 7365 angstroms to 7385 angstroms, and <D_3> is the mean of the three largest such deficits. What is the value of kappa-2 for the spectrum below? 5.0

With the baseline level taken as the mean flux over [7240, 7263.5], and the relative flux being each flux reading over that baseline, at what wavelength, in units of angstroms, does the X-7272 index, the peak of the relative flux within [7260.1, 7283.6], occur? 7261.78 angstroms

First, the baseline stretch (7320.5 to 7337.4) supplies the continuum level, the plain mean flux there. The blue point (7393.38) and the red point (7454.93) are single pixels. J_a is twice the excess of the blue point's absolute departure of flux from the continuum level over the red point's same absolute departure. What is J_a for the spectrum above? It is -2.0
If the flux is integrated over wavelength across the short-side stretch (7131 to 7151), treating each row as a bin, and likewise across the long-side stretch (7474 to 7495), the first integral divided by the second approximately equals 0.89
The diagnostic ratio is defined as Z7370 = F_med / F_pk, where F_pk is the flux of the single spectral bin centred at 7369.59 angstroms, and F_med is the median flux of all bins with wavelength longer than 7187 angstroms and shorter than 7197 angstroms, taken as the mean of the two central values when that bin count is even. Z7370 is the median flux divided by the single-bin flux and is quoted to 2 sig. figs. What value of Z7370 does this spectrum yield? 0.99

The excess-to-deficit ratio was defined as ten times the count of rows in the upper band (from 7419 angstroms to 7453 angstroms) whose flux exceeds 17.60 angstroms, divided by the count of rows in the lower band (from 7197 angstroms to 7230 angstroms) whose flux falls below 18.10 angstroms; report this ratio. 11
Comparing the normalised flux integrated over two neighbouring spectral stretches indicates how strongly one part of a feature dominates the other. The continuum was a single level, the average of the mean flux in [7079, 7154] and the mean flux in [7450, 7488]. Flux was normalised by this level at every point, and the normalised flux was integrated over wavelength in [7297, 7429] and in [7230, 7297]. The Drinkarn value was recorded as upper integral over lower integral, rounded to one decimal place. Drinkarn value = 2.0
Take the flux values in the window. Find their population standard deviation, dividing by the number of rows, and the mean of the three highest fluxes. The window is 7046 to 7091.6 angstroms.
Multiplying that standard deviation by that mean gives 10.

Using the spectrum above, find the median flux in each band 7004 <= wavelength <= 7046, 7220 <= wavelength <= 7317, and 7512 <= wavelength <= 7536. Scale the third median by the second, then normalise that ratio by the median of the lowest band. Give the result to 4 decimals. 0.0531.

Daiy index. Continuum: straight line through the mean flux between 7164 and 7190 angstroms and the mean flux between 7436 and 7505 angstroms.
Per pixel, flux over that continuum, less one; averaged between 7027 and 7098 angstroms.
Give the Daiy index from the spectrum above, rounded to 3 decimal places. 0.069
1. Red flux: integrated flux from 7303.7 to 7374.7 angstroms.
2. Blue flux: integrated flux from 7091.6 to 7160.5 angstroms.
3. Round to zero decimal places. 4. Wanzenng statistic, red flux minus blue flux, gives 98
